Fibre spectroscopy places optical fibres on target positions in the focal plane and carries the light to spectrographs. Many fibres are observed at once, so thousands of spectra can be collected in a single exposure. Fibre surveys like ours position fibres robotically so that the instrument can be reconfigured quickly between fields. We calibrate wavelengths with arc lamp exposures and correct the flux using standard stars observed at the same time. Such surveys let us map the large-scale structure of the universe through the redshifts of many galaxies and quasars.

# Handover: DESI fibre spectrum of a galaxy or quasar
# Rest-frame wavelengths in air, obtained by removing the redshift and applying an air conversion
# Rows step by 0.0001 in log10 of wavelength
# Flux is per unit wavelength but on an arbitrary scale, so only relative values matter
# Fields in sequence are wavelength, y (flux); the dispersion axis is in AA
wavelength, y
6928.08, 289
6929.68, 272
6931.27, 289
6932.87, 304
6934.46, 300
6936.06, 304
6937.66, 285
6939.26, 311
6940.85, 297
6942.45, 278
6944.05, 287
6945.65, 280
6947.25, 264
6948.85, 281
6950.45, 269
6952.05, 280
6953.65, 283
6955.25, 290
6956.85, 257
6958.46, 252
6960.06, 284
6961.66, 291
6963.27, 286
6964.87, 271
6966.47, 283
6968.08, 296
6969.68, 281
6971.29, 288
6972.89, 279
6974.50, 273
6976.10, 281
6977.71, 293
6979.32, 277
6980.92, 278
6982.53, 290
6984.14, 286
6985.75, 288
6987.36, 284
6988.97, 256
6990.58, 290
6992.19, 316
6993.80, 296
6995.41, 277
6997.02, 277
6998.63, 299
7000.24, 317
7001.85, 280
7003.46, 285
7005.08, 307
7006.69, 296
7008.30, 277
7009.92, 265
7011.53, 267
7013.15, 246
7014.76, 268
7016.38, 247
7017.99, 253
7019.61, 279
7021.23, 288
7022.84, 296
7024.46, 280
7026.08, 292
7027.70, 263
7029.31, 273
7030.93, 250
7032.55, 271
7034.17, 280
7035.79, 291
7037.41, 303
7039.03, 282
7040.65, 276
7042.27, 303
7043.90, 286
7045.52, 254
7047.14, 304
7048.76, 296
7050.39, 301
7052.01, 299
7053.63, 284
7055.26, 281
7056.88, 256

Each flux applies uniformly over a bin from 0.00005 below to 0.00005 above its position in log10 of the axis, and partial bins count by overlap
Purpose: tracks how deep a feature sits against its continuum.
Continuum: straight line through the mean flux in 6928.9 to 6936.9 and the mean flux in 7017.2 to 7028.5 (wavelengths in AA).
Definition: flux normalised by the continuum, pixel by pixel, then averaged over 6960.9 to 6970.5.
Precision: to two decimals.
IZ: 0.99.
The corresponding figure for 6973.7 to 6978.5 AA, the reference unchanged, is 0.99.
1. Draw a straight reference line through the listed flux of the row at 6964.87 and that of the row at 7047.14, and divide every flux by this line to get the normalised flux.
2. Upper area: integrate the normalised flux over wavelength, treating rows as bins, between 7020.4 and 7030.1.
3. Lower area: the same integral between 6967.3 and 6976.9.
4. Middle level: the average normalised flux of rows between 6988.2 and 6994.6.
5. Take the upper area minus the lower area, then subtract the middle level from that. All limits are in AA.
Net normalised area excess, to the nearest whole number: -2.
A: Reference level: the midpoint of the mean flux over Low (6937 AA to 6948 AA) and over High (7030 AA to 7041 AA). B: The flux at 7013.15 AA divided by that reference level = 0.87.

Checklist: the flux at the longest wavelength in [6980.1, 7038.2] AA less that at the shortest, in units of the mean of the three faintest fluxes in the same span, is 0.10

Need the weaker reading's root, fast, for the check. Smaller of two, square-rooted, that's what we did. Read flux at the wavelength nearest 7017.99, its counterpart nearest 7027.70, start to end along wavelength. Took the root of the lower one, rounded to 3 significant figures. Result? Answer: 15.9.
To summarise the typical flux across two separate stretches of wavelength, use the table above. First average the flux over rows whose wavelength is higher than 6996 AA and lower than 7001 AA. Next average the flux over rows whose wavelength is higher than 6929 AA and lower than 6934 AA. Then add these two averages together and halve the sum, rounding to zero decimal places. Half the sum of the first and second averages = 293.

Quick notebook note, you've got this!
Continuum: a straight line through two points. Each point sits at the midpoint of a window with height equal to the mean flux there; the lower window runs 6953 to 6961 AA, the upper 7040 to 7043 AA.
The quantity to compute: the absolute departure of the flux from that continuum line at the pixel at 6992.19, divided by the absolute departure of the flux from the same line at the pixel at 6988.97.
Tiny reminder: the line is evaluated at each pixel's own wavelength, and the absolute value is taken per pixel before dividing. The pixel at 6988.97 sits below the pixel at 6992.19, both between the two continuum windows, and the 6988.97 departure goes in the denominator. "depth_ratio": 1.5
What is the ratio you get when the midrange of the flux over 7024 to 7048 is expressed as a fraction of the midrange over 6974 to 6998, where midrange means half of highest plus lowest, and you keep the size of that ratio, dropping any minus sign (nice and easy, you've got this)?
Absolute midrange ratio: 0.97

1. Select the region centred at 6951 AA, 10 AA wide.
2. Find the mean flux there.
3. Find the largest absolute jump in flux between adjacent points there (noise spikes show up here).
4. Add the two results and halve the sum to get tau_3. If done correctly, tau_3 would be 147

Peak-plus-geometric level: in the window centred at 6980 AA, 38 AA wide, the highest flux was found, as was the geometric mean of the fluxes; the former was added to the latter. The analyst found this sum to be 601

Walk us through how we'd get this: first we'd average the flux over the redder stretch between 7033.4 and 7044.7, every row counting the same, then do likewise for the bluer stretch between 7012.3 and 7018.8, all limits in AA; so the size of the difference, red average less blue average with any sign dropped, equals 35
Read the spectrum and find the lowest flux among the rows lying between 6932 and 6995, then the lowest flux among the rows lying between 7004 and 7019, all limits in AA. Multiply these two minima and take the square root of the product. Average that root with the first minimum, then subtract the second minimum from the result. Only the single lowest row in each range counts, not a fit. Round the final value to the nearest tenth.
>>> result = 4.5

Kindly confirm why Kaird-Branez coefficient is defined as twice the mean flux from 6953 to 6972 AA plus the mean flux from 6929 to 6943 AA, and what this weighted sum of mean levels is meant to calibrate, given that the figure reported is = 854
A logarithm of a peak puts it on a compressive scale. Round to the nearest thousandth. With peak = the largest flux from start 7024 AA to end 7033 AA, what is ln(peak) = 5.677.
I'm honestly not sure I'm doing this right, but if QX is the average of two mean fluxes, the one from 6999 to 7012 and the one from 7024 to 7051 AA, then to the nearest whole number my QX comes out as 285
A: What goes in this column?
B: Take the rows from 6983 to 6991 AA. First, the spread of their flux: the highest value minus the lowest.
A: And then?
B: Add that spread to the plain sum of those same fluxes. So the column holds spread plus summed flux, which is 1438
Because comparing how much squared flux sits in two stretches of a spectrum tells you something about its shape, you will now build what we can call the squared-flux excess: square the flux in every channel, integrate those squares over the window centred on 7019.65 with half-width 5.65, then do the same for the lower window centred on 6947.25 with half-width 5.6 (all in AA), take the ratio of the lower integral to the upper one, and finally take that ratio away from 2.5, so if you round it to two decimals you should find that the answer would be 1.48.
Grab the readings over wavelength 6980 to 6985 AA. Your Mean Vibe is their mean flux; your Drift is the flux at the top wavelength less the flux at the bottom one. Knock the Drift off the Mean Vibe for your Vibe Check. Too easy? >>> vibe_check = 277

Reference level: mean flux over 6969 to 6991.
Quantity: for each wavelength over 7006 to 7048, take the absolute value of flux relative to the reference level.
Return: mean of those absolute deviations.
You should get 14.7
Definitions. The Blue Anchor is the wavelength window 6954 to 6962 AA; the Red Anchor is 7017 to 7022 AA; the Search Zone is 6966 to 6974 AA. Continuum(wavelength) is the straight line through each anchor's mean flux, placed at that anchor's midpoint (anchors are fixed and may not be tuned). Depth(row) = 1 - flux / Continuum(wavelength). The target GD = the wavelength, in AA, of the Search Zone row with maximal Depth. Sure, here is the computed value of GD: 6972.89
